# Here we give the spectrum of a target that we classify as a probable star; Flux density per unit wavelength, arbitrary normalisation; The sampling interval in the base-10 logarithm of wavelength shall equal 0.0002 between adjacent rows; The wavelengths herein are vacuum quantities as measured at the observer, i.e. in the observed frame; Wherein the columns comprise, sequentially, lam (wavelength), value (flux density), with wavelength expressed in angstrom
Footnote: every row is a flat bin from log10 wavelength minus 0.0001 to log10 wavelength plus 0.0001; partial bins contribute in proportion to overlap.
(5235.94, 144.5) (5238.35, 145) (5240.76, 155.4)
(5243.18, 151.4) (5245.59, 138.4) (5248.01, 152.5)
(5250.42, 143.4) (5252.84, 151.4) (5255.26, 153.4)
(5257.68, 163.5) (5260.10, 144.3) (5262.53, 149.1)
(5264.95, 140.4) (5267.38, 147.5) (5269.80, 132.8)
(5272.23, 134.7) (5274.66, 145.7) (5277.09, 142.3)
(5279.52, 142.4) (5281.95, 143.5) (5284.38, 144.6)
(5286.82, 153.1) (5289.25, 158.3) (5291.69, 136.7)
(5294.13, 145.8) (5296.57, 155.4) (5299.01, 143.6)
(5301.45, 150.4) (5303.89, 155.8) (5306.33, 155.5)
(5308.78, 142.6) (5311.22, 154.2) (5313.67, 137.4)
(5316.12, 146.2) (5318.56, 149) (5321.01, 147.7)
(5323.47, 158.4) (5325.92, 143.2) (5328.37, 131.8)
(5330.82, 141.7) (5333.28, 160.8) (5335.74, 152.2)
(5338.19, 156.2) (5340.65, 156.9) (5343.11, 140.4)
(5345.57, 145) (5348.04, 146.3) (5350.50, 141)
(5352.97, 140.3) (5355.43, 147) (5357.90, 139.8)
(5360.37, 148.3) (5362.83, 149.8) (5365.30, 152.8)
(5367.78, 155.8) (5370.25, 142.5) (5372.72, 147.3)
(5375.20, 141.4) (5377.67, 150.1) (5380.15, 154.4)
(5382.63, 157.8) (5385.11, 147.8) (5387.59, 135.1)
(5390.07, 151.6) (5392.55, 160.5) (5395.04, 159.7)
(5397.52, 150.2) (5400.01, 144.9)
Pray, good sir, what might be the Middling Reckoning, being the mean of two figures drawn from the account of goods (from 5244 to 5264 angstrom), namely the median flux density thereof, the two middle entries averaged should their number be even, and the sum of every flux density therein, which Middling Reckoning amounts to 673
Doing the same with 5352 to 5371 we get 662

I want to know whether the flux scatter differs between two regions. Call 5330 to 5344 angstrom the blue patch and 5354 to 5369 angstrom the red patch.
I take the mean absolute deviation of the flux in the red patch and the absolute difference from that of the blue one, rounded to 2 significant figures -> 3.0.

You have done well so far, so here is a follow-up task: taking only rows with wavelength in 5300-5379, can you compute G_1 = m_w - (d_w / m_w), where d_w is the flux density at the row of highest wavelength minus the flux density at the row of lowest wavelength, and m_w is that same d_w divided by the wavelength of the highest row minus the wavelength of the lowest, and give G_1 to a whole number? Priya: -76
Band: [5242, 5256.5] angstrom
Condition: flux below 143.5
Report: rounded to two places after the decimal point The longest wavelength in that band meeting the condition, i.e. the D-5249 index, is 5250.42 angstrom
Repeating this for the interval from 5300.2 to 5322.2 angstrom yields 5313.67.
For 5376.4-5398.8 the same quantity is 5387.59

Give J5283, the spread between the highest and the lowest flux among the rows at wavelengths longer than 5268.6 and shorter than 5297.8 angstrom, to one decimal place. 25.5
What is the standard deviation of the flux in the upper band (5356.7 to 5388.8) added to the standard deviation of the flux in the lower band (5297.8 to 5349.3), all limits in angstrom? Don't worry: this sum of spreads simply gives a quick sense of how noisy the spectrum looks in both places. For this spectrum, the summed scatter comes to 14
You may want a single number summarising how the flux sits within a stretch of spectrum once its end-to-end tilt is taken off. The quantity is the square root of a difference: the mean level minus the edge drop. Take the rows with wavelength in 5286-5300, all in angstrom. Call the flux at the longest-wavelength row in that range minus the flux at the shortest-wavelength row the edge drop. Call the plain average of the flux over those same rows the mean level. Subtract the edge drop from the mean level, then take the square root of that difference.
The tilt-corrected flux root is 12.58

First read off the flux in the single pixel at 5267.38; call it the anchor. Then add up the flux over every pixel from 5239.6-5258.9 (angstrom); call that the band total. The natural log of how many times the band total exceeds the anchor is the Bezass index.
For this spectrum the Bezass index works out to 2.1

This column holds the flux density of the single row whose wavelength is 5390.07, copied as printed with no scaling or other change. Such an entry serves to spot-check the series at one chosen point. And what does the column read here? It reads 151.6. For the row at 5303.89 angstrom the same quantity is 155.8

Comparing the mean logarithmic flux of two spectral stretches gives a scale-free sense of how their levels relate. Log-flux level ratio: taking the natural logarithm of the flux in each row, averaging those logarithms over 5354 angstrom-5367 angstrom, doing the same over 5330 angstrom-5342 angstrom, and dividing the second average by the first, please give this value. 1.008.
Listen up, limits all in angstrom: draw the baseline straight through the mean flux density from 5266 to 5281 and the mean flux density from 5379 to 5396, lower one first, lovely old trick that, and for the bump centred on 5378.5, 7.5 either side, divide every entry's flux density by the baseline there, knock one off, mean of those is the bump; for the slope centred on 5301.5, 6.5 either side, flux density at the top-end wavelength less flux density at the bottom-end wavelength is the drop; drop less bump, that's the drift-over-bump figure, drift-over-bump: 0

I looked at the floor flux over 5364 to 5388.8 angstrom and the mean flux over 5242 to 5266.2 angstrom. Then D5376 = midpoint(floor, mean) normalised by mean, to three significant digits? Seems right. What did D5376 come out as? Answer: 0.954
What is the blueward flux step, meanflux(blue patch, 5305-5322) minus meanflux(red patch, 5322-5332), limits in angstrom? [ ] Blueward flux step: 3.7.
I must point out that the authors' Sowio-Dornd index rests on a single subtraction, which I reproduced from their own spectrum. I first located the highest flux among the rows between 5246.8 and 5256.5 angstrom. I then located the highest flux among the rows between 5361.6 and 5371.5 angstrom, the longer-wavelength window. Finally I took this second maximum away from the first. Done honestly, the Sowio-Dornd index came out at -2.4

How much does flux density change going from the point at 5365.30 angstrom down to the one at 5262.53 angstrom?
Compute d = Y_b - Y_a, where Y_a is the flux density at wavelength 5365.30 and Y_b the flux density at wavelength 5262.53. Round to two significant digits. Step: -3.7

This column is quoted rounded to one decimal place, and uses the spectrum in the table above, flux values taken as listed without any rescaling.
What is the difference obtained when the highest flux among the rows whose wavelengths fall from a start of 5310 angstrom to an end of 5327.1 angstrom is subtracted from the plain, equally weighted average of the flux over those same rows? -10.4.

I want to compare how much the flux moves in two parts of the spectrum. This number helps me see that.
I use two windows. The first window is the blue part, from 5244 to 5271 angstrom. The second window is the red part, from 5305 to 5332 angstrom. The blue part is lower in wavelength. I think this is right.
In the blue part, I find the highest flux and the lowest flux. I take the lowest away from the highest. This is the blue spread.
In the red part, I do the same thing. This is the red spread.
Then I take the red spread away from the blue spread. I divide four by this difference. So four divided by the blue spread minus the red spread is 1.0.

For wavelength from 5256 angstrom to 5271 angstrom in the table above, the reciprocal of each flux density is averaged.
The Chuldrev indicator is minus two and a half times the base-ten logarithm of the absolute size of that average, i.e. 5.41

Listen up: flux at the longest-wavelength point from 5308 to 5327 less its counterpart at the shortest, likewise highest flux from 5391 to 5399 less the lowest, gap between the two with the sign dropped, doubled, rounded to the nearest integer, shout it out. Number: 19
